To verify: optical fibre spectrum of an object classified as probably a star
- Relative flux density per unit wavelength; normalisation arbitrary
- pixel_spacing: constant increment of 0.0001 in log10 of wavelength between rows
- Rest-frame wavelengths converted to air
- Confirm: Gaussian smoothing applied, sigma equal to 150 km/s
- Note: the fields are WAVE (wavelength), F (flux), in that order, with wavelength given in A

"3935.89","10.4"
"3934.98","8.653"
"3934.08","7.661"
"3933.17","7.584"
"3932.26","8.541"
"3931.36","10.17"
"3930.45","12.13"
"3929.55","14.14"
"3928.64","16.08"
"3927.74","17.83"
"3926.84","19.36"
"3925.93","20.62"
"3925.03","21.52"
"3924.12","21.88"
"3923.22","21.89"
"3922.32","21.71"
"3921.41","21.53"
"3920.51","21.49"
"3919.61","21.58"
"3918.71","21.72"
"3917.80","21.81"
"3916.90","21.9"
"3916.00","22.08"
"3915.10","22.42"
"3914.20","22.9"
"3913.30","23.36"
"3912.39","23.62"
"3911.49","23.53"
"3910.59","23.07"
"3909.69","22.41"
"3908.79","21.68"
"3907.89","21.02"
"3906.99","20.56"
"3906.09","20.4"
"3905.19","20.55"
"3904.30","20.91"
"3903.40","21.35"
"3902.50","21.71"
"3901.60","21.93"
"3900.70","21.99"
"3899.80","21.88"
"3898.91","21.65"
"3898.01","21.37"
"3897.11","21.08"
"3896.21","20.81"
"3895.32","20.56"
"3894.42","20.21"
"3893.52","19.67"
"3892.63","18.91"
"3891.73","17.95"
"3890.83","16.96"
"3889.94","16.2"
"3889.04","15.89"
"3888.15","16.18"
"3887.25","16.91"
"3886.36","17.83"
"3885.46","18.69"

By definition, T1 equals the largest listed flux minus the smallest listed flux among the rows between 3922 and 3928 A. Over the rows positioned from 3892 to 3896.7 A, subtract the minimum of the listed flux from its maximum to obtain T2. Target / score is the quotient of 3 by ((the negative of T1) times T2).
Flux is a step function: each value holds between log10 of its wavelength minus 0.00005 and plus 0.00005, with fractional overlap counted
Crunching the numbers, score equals -0.4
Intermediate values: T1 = 4.1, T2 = 2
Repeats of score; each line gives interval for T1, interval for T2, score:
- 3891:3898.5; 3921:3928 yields -0.2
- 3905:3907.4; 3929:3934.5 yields -2.9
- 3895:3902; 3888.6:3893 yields -0.7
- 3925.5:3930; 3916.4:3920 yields -1.4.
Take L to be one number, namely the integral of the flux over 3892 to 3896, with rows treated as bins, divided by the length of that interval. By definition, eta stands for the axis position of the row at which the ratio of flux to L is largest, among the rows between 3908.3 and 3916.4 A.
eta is 3912.39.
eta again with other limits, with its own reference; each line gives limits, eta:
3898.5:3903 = 3900.70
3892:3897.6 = 3897.11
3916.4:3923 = 3916.90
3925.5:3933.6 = 3925.93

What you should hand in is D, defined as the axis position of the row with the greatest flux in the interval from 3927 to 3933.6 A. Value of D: 3927.74 A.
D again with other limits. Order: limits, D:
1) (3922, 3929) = 3923.22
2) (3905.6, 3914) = 3912.39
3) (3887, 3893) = 3892.63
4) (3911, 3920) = 3912.39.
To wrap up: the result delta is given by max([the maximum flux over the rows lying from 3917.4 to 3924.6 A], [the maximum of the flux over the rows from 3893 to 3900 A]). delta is 21.9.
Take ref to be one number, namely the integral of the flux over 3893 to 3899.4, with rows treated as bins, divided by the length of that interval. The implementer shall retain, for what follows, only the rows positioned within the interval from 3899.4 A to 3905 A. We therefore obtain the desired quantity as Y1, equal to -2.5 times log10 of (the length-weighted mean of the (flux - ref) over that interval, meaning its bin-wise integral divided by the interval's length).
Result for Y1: 0.2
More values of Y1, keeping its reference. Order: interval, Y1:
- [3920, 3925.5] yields 0.1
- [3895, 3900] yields 0.9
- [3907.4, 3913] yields -0.6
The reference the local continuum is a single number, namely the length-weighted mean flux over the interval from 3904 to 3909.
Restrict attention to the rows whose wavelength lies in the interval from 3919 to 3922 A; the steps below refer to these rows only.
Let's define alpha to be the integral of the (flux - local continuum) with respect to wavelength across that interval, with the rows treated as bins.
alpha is 2.1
